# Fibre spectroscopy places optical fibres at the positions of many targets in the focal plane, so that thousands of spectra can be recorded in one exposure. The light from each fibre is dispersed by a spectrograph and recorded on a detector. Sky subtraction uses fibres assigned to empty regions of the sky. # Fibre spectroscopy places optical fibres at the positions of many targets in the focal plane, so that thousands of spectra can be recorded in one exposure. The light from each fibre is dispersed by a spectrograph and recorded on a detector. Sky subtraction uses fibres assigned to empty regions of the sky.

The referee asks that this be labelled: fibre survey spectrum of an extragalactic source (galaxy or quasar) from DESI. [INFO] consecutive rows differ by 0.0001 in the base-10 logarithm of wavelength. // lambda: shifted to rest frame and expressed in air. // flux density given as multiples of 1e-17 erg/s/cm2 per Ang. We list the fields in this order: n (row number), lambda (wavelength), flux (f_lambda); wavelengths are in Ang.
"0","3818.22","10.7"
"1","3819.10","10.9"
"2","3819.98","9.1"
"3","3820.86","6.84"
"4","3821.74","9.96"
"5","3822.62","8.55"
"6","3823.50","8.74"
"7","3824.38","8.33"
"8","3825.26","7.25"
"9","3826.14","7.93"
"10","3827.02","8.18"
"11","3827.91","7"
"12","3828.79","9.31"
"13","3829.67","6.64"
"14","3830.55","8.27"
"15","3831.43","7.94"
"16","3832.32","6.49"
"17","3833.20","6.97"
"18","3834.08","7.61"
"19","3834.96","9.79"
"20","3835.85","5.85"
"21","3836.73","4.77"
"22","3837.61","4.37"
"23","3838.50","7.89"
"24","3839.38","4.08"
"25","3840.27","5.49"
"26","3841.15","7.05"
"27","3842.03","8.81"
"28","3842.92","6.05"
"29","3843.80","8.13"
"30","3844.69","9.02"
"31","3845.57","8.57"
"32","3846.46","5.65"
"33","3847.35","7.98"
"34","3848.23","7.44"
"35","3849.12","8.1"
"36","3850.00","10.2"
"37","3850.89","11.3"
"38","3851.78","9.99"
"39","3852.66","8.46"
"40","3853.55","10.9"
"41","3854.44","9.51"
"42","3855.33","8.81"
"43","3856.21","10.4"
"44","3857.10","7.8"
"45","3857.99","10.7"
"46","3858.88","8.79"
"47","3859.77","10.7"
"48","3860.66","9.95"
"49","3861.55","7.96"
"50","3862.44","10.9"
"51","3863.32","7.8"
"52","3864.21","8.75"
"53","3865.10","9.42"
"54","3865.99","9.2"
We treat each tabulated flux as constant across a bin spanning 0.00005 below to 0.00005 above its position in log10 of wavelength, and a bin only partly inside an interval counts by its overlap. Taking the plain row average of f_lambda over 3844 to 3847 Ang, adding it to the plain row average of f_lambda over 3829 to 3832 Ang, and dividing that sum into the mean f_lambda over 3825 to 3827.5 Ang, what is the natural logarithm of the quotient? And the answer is -0.68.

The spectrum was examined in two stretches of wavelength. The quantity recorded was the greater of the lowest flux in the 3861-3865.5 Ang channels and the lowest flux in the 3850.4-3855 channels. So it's 8.5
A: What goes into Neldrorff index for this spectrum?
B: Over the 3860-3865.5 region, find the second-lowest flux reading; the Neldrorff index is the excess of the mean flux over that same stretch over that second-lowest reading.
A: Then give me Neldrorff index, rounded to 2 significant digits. 1.2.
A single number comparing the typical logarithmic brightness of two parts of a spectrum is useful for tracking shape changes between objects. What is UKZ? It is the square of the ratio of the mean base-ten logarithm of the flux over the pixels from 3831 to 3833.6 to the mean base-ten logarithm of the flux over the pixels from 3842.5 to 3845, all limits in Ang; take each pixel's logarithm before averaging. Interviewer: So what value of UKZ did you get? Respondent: 0.93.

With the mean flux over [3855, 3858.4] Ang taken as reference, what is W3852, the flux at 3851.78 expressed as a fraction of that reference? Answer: 1.06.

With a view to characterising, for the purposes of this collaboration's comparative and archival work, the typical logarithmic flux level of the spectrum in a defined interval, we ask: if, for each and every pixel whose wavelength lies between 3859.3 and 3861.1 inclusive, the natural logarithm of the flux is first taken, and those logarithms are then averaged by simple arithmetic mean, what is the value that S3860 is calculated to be 2.33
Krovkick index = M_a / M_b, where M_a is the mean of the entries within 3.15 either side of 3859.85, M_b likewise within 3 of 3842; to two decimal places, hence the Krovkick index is 1.37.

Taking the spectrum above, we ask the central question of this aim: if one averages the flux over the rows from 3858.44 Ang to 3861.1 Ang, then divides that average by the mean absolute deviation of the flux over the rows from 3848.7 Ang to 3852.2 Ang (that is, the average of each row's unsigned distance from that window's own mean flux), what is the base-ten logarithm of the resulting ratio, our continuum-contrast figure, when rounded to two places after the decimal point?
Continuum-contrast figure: 1.04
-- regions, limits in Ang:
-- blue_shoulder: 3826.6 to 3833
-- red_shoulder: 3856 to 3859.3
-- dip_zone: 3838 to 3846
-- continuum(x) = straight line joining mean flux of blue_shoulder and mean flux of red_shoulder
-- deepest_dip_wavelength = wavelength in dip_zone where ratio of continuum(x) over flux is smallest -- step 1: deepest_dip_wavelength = 3844.69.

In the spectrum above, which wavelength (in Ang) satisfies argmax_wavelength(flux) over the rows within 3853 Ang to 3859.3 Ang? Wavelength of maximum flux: 3853.55 Ang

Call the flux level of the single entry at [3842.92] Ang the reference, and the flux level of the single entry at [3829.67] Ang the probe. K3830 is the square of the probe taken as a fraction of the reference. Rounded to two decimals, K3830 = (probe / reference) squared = 1.20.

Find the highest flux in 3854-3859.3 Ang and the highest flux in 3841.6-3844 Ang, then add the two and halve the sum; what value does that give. 9.8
